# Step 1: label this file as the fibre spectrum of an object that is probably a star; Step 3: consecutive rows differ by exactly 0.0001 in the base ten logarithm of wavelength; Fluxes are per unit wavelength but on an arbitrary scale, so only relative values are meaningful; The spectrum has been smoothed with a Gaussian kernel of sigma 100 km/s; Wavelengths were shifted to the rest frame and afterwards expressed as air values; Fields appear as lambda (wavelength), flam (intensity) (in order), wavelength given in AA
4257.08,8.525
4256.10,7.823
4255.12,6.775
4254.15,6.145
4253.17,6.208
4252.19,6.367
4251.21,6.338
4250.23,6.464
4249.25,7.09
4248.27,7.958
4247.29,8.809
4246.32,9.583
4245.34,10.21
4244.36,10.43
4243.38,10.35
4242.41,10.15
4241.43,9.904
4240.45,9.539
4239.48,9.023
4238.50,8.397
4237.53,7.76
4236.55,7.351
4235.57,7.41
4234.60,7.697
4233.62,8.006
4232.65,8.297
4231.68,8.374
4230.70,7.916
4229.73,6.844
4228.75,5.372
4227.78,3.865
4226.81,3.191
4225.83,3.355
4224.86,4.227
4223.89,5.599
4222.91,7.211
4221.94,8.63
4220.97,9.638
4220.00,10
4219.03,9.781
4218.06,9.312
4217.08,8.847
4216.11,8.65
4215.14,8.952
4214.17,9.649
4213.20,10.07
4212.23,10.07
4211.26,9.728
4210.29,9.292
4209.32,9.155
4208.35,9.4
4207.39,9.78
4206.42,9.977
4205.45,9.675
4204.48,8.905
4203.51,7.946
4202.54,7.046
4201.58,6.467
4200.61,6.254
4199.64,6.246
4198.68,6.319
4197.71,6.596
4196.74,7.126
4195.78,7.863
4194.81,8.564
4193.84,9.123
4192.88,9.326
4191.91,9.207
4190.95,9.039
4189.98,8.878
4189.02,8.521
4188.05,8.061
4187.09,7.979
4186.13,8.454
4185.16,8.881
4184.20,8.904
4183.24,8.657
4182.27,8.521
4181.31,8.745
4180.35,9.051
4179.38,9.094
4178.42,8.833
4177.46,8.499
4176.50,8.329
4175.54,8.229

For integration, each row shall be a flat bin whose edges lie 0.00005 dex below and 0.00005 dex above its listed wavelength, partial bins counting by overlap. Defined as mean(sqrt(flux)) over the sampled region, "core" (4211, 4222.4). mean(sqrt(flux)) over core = 3.07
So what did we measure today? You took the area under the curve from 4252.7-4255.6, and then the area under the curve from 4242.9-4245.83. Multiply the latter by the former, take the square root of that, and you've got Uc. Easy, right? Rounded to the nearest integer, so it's 24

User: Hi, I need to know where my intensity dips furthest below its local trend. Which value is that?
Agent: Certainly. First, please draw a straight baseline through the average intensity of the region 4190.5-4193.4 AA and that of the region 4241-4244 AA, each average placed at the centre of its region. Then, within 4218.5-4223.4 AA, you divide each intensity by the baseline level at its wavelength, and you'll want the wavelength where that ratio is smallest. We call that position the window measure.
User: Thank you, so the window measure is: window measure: 4222.91 AA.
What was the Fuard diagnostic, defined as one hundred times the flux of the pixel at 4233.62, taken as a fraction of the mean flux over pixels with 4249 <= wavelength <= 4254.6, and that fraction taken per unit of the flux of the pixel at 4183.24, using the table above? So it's 14.4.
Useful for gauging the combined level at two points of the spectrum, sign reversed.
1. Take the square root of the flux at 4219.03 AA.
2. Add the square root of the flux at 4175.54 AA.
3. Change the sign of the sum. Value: -6.00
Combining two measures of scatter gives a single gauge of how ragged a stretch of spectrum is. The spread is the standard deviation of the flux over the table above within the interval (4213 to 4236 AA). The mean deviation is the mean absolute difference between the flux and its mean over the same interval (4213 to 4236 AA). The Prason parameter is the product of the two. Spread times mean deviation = 3.7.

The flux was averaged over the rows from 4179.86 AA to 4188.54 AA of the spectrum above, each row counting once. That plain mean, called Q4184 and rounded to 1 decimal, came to 8.6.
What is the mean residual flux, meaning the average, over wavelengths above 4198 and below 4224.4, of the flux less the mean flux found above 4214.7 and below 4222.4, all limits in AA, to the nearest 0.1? -0.6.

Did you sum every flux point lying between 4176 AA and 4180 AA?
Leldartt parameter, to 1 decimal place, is 34.8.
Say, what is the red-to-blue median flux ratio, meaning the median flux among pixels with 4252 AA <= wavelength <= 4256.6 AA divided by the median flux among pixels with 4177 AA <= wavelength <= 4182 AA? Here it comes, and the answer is 0.72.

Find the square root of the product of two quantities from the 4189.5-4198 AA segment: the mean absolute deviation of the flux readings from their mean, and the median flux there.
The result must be 2.7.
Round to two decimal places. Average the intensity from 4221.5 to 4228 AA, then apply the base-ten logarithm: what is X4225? 0.71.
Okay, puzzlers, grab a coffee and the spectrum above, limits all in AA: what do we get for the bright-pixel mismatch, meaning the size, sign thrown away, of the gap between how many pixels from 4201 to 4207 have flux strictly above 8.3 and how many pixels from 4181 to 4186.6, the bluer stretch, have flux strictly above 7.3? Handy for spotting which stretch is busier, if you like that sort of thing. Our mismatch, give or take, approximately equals 3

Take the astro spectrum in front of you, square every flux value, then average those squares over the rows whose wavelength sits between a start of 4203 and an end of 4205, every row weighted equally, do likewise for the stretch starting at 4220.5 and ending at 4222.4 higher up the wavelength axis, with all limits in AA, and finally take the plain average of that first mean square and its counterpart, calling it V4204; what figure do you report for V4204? 77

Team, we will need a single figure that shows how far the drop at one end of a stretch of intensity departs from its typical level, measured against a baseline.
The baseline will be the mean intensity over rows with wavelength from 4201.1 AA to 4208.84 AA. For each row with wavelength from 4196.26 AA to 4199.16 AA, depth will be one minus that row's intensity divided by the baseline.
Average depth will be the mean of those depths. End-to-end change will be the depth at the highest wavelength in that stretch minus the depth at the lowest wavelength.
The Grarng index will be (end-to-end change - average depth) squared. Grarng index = 0.018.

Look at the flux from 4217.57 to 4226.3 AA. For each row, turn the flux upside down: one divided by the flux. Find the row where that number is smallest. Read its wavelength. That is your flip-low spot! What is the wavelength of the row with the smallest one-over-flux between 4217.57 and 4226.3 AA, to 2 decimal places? 4220.00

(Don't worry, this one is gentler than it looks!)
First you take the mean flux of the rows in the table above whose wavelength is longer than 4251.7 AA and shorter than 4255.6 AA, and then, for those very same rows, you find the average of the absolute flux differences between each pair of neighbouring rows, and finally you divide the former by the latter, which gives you 22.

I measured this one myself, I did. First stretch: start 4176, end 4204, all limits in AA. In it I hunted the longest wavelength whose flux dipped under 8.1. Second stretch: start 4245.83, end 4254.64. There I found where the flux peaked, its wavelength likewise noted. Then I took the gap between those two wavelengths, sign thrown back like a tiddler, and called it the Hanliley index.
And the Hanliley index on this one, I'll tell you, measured 42.8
